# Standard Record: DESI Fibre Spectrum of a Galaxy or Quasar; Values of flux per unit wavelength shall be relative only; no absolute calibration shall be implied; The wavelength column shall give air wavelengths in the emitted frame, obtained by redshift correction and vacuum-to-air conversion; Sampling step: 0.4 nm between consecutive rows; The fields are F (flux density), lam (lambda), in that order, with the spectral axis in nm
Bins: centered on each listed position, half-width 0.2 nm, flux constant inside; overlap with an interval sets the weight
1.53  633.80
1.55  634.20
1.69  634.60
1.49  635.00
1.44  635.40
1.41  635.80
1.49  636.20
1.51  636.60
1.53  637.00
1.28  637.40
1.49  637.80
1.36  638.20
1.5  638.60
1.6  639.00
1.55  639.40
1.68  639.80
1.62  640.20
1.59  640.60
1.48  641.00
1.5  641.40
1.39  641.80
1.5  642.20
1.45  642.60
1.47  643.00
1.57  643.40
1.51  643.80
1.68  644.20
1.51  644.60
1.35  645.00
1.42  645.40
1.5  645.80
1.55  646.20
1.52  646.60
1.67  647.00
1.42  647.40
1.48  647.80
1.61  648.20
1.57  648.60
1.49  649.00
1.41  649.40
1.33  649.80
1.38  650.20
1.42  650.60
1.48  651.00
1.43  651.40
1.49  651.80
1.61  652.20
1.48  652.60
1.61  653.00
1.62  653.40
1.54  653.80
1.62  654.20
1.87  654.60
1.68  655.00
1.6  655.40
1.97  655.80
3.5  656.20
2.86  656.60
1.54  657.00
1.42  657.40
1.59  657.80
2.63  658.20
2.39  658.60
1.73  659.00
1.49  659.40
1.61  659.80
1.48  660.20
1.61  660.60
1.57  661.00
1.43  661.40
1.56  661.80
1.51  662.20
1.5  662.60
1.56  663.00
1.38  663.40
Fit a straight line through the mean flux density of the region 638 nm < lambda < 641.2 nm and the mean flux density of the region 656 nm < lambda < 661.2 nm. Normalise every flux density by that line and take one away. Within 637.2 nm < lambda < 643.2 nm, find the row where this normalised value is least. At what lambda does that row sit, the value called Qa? 637.40 nm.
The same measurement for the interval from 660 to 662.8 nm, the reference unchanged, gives 661.40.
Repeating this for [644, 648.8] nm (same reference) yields 645.00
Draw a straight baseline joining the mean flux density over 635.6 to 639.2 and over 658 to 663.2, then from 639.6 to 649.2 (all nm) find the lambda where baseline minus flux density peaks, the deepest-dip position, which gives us 645.00 nm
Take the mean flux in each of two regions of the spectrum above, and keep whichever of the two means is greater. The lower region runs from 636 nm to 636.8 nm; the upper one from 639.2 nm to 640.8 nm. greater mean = 1.61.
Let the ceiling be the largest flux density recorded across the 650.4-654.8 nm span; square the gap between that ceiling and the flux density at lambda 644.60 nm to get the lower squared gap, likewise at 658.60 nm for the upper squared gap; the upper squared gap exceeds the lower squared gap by 0.14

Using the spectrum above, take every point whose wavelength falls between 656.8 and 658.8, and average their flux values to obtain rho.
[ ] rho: 1.91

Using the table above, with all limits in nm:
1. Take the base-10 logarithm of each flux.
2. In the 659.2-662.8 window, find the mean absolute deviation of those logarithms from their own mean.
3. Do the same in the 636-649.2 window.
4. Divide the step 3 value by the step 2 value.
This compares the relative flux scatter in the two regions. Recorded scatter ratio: 1.3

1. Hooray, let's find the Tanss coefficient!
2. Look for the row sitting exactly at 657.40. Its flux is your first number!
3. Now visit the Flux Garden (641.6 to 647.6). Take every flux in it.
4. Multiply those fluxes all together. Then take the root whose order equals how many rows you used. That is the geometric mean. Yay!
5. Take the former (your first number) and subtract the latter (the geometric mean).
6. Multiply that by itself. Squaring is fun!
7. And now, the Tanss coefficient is 0.006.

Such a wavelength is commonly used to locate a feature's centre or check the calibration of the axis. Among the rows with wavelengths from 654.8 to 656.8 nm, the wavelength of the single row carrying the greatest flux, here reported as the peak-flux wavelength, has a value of 656.20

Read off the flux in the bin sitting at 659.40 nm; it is 1.49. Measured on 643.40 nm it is 1.57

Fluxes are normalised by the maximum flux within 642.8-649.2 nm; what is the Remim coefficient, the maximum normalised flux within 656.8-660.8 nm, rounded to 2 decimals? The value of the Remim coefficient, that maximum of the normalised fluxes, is 1.57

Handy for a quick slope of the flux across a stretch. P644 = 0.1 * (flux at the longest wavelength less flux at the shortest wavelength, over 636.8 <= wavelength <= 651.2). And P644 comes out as -0.005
